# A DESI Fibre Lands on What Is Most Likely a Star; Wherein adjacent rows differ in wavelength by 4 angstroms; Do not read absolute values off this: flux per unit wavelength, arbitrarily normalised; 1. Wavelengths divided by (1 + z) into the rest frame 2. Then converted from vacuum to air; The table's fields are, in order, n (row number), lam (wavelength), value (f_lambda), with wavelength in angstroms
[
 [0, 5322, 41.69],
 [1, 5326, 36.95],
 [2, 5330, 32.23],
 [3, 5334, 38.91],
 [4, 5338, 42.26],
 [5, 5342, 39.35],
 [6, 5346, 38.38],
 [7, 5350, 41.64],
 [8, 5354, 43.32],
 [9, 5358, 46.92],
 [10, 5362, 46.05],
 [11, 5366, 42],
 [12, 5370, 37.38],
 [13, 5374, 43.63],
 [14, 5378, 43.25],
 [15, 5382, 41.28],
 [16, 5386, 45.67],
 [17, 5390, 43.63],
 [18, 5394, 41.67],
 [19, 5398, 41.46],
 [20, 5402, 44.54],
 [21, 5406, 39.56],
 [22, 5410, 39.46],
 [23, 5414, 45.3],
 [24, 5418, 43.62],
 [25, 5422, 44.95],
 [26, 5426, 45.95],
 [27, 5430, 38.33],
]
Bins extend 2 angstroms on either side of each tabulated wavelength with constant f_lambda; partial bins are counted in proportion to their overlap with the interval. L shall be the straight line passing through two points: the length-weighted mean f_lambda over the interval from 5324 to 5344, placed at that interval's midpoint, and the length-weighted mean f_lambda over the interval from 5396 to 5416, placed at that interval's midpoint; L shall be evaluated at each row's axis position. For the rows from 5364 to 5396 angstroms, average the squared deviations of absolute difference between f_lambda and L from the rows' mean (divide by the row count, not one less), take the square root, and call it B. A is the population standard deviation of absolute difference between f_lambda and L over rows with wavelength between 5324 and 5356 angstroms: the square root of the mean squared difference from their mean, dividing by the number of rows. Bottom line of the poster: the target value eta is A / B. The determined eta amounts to 1.39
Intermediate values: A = 1.9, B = 1.35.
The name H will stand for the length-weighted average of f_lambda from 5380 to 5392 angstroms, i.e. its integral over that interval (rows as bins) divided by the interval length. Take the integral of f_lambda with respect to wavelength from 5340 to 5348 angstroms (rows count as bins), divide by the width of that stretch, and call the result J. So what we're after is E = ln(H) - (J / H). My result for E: 2.88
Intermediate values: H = 43.5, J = 38.9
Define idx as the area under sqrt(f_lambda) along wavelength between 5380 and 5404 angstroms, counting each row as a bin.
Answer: 157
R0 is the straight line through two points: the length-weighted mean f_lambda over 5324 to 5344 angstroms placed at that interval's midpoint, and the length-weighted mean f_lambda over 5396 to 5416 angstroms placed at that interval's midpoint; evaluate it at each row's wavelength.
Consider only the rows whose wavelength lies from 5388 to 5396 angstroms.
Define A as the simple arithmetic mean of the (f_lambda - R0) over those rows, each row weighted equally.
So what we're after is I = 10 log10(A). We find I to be 1.4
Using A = 1.39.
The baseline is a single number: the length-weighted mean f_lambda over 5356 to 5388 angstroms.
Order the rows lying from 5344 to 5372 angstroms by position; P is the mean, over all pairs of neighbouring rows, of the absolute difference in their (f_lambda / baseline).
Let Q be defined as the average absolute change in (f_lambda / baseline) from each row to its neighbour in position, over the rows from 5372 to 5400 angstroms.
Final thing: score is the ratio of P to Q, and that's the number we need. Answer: 1.7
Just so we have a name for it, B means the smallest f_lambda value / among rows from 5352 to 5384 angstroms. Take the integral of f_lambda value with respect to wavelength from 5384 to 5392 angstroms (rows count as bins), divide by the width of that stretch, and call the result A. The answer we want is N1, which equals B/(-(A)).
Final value -0.837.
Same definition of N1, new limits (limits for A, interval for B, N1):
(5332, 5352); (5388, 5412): -0.984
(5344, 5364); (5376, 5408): -0.914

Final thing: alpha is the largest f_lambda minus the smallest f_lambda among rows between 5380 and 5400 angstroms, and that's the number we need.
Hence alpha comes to 4.4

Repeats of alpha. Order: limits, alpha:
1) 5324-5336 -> 6.7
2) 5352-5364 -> 3.6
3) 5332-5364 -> 8.5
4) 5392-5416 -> 5.8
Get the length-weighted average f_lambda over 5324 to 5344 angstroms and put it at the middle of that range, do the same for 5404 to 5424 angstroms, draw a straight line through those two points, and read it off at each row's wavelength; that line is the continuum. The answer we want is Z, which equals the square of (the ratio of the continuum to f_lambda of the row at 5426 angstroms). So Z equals 0.89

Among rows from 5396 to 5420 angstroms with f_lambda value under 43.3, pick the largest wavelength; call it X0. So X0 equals 5410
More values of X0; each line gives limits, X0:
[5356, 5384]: 5382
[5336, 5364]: 5350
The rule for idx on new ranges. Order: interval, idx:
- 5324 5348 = 148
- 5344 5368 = 157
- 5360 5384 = 156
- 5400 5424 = 157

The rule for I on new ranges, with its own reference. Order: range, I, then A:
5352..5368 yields 7.1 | 5.14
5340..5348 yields -4.5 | 0.35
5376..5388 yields 4.3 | 2.71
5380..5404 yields 2.5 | 1.78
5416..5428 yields 2.7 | 1.86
